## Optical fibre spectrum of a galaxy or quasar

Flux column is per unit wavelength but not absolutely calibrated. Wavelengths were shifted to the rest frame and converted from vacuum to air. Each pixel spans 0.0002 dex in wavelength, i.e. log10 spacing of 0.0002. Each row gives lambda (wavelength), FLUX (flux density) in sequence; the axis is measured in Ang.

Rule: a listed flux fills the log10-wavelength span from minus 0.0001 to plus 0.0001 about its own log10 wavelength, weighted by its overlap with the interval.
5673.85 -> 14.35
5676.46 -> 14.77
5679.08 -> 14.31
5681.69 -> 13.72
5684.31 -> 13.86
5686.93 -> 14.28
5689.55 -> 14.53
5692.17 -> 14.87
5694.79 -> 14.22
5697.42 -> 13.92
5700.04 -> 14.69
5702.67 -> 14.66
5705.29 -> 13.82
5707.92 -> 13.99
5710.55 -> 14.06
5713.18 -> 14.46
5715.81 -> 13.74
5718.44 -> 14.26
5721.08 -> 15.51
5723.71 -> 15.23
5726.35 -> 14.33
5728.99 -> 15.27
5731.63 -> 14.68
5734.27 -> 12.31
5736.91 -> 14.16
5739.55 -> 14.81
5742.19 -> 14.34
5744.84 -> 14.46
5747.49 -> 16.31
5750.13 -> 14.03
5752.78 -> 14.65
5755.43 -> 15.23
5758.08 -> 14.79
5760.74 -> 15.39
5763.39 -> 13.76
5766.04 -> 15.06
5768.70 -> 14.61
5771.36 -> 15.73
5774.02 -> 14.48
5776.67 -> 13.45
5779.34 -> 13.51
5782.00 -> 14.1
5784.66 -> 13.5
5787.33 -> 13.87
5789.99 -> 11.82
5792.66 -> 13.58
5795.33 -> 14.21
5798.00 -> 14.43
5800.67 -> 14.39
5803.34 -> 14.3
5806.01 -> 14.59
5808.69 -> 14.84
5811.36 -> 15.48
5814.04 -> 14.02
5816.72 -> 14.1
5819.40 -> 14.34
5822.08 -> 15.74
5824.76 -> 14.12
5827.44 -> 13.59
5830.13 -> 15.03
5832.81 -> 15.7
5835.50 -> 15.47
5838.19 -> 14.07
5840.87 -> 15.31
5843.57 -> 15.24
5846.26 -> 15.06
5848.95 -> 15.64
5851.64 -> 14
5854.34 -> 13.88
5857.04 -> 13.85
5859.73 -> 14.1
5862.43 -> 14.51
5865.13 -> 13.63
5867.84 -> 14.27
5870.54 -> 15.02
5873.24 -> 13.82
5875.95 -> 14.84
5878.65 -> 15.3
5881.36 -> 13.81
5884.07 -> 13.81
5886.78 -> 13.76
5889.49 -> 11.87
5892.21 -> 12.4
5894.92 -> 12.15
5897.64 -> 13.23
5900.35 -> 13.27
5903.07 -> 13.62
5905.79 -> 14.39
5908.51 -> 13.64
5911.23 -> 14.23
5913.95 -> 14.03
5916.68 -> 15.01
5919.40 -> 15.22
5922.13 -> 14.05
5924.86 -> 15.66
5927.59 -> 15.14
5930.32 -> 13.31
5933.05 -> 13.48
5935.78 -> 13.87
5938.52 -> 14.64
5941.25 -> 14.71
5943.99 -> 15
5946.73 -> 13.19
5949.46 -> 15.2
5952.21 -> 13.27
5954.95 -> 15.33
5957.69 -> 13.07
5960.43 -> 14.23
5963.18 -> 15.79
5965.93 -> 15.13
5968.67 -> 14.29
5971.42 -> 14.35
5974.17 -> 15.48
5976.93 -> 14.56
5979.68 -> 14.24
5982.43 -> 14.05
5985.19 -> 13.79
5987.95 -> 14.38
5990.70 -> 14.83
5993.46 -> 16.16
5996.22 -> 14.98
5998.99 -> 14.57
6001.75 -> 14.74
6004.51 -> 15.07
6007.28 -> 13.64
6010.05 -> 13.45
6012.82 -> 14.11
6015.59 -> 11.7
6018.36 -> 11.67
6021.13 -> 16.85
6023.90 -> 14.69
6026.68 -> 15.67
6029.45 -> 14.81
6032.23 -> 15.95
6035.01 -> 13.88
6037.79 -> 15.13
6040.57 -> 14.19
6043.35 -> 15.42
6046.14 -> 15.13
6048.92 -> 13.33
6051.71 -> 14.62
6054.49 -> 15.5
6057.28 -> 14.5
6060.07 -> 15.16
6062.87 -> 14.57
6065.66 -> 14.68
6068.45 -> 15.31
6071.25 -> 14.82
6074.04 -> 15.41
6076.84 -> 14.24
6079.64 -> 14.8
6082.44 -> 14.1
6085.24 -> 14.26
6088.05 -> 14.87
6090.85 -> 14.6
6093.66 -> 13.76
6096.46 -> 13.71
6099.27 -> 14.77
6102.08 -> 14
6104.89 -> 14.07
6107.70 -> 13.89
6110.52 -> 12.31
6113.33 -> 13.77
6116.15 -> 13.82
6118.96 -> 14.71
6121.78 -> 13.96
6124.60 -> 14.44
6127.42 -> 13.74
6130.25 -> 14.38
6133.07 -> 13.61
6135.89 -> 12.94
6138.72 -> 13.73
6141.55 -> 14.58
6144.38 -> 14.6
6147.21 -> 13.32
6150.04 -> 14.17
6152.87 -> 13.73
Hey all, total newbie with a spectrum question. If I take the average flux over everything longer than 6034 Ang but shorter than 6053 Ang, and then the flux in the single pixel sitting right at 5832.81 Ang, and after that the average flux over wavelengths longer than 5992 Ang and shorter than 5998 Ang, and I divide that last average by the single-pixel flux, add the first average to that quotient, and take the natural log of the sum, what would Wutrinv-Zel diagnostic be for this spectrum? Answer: 2.74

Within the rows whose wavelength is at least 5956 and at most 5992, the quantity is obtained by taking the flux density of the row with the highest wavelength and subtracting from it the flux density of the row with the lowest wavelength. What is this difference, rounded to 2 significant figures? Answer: 1.8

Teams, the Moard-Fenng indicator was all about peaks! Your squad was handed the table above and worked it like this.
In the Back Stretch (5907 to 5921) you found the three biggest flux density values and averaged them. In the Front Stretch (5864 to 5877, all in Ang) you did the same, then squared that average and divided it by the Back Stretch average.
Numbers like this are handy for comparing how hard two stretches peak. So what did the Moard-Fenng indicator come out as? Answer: 14.6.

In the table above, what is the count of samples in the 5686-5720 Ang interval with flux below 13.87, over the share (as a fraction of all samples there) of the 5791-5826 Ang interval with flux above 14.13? 2.9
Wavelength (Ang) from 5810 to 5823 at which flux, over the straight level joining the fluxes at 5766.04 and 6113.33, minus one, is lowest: 5814.04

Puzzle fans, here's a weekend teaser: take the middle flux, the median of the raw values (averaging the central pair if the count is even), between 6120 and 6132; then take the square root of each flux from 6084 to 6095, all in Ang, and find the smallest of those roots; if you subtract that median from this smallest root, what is -10.46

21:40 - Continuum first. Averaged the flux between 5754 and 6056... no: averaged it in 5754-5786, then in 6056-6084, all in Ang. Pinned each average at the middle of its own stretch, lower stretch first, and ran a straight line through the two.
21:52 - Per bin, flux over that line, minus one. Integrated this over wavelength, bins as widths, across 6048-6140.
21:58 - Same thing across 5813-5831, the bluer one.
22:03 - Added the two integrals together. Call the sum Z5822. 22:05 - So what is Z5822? -3.4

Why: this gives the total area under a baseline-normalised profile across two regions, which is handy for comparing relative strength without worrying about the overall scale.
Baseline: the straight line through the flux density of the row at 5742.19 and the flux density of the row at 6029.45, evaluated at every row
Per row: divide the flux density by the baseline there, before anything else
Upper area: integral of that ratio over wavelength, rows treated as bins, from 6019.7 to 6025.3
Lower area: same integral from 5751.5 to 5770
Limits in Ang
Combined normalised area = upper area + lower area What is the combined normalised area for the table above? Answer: 25.0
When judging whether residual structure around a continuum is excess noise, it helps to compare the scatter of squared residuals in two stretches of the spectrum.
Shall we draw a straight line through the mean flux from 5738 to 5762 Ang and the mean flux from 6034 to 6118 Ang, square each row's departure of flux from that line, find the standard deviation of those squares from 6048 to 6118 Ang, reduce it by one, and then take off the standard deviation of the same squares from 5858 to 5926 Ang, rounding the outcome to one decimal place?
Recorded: -2.2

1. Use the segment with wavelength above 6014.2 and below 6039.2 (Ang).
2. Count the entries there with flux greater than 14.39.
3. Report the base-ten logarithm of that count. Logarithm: 0.78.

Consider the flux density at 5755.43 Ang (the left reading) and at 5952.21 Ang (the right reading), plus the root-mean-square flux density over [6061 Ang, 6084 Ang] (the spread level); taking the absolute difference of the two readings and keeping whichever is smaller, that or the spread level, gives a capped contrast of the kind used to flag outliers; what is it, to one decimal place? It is 2.0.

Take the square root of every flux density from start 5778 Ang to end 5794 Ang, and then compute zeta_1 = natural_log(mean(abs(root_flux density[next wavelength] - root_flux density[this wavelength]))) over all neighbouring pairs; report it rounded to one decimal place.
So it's -1.9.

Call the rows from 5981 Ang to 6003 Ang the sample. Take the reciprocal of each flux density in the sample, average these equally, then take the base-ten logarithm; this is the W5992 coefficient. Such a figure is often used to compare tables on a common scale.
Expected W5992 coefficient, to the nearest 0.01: -1.17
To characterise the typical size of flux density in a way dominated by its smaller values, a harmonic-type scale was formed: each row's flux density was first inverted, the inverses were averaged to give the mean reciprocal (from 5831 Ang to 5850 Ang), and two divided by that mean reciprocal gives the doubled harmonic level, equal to 30.4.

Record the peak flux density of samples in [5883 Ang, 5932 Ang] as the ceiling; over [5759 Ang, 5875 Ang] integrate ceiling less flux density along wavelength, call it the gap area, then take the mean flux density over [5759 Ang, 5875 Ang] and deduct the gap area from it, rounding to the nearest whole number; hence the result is -130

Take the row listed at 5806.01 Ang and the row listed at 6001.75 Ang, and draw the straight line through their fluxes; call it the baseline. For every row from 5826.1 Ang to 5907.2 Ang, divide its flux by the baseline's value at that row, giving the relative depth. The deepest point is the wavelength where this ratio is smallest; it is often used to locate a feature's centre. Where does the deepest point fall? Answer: 5889.49 Ang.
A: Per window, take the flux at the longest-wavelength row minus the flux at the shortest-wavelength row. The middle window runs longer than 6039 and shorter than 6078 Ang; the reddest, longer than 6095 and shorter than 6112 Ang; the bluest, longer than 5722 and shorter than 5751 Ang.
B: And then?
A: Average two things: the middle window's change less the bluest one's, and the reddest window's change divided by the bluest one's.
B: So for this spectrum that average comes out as 1.2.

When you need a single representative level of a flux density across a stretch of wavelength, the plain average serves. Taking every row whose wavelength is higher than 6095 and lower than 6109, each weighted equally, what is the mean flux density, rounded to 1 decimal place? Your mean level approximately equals 14.1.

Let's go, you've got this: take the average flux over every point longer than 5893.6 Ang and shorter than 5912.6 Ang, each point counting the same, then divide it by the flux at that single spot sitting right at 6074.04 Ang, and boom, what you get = 0.88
